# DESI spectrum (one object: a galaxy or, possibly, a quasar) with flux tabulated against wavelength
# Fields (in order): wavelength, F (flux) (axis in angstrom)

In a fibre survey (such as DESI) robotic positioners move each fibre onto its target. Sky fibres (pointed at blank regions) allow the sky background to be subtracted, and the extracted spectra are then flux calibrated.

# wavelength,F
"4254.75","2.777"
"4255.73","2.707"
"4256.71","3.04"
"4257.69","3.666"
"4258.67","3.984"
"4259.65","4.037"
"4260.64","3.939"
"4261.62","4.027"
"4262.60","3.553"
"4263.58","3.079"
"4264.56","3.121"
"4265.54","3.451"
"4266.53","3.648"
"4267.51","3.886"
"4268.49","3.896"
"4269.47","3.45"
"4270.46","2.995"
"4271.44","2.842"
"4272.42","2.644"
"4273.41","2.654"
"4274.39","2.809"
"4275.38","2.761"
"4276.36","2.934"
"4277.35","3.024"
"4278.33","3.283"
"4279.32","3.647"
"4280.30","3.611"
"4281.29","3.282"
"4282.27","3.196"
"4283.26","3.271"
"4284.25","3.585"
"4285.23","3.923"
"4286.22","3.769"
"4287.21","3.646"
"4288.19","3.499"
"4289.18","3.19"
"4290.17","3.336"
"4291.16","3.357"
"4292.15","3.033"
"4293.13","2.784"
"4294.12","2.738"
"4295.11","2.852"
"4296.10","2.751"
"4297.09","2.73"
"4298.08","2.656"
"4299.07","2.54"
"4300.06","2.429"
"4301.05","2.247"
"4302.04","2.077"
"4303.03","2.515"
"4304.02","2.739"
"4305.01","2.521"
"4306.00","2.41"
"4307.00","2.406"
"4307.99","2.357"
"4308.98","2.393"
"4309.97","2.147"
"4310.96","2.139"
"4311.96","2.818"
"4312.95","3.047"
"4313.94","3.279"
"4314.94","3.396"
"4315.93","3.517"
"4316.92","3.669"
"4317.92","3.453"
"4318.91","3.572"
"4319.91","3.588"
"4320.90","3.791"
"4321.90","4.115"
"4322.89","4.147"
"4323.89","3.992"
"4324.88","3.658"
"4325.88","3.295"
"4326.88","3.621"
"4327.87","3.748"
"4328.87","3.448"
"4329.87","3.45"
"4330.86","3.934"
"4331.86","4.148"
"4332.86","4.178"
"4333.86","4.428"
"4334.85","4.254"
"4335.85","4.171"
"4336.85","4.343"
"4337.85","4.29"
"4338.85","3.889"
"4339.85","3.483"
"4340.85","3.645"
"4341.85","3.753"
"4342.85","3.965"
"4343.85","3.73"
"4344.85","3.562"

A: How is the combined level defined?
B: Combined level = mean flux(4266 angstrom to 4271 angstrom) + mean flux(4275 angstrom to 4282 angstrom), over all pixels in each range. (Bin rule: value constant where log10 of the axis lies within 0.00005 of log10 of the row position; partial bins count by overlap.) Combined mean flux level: 6.8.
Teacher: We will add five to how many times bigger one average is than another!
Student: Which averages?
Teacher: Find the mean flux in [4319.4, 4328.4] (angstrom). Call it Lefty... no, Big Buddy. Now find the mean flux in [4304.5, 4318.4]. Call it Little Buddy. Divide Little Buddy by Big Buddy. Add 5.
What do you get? 5.75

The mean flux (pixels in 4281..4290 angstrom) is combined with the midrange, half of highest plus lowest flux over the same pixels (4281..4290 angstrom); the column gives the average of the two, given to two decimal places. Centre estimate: 3.52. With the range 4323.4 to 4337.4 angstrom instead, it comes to 3.88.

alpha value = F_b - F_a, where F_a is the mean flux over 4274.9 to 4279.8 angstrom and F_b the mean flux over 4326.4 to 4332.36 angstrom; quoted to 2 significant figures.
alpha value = 0.60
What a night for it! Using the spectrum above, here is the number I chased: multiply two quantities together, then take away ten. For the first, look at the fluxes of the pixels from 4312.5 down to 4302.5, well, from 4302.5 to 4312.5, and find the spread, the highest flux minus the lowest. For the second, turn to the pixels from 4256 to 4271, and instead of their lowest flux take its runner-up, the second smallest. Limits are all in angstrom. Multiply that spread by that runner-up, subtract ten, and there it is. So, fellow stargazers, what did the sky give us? -7.9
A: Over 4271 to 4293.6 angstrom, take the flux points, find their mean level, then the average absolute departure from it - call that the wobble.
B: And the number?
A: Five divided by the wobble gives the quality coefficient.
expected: 16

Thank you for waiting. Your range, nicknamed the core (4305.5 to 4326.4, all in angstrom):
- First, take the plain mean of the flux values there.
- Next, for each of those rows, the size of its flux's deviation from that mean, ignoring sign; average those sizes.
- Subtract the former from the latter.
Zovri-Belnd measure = -2.6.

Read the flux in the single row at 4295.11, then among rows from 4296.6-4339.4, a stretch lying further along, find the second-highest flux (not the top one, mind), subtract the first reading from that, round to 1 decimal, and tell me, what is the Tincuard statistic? 1.5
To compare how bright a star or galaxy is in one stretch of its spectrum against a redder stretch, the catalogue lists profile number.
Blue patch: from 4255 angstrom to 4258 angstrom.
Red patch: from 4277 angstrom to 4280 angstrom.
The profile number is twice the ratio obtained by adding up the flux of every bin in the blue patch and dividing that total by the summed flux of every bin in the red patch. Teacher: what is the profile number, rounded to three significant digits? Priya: 1.89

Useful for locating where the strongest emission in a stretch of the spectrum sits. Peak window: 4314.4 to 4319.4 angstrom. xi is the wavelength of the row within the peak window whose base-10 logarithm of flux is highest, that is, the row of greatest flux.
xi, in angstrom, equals 4316.92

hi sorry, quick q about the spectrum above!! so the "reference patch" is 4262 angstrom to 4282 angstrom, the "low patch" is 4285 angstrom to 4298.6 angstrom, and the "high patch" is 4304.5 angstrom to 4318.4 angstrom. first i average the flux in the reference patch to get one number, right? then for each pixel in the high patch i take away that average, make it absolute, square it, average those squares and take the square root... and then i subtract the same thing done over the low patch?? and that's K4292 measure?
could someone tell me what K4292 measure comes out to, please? 0.25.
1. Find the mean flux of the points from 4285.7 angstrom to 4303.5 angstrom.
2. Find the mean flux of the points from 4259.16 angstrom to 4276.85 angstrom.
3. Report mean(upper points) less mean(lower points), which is -0.4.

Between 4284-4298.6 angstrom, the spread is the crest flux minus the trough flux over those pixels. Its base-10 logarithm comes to 0.10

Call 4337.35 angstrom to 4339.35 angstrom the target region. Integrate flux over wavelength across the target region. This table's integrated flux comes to 8.2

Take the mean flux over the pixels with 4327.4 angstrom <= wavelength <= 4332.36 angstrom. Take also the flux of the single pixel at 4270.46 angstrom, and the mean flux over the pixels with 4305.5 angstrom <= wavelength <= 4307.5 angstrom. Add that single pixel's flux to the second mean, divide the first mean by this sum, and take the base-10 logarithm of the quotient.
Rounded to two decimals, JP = -0.16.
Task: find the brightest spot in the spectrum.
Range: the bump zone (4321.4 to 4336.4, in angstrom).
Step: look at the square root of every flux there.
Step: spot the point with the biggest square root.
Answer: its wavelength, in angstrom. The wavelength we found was 4333.86 angstrom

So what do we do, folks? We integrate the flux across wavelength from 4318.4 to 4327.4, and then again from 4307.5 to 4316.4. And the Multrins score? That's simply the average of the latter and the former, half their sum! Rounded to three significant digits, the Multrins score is 29.3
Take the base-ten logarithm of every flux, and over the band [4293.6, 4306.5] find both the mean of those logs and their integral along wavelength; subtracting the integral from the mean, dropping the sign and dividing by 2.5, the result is 1.9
